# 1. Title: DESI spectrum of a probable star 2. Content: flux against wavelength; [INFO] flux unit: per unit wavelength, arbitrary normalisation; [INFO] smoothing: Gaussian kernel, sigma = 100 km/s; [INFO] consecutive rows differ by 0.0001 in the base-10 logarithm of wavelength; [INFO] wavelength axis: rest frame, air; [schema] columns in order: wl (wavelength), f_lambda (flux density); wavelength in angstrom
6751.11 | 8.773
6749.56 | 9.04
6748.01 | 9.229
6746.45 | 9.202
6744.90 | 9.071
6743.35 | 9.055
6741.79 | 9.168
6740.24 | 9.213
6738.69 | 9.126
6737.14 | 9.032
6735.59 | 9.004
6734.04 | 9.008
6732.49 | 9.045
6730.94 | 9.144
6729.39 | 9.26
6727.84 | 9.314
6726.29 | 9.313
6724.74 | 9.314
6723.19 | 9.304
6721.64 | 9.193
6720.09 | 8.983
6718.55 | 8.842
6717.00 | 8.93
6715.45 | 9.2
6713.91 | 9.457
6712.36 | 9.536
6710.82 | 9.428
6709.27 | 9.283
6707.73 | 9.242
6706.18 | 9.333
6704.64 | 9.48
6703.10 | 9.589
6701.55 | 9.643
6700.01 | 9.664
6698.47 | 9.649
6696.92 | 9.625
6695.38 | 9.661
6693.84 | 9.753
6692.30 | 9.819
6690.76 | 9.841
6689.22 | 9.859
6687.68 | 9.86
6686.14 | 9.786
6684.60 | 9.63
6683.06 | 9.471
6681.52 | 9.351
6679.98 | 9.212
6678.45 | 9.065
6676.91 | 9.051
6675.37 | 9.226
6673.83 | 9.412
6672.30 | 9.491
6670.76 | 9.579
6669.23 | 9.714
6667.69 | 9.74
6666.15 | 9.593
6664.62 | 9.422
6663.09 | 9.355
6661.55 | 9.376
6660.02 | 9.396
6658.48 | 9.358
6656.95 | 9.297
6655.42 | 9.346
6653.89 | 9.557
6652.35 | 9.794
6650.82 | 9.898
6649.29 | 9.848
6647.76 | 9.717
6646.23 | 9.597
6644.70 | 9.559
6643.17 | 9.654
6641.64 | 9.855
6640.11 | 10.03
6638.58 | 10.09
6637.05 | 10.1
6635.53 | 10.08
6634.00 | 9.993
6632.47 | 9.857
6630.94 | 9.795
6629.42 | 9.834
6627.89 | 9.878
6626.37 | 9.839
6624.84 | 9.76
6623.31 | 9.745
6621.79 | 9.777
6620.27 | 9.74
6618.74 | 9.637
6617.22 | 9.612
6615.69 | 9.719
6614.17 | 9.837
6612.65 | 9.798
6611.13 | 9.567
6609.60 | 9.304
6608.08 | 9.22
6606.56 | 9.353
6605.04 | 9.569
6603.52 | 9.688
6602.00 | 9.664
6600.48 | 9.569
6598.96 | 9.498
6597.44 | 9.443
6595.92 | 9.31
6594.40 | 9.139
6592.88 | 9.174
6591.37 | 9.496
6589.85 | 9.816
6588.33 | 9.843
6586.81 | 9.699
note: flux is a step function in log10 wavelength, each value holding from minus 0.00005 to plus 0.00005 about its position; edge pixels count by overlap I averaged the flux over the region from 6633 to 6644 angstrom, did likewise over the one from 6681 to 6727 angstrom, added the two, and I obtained 19.4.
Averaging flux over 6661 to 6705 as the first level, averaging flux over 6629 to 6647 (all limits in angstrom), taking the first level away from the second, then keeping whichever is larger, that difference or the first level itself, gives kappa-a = 9.55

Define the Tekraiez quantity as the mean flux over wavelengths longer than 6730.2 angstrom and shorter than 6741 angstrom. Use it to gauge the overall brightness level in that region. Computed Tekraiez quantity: 9.1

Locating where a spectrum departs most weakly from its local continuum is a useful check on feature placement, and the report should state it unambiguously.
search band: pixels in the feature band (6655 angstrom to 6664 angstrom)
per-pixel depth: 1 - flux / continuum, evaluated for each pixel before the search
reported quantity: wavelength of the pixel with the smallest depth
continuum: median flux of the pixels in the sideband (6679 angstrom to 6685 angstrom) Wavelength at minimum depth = 6660.02 angstrom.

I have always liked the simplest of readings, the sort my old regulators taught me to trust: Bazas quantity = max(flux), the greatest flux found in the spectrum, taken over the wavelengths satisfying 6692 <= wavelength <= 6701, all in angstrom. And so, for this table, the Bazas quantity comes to 9.819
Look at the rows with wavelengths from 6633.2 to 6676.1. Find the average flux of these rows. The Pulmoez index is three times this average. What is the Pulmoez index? 28.9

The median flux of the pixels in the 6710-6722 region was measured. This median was 9.20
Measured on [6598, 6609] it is 9.57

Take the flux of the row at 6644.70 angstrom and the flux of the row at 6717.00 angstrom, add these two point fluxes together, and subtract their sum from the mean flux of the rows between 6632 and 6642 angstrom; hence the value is -8.5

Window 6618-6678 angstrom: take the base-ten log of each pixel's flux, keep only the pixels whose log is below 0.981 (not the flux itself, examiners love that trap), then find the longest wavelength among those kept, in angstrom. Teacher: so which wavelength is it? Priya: 6676.91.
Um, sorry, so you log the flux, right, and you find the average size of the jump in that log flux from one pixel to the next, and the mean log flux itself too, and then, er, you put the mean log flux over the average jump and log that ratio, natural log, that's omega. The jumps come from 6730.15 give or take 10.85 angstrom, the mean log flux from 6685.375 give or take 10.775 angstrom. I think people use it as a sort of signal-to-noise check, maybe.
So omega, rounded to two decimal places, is 5.75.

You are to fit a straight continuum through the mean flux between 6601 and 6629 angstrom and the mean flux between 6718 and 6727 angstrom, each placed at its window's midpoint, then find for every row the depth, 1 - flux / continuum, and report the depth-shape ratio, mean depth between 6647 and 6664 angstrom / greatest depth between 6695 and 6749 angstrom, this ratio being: -0.2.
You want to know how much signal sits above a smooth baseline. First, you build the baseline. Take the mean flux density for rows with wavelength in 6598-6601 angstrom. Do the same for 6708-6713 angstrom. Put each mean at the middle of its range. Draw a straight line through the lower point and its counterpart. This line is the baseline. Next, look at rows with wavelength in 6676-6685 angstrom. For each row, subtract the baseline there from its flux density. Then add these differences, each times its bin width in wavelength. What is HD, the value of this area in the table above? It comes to -1.4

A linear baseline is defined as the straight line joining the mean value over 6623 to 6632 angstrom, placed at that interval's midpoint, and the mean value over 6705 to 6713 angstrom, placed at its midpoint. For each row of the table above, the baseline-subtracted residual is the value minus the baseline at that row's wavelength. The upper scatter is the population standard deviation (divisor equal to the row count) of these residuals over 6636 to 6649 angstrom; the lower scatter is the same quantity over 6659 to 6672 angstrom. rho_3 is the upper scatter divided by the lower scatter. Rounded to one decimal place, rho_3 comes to 1.2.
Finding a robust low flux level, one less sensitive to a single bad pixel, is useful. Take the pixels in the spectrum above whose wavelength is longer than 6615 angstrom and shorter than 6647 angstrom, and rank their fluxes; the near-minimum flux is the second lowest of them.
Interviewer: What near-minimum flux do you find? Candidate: 9.597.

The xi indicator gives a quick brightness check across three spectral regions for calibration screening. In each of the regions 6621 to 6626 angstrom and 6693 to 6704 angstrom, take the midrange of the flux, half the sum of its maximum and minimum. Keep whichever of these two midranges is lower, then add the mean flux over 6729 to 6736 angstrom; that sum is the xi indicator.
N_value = 18.8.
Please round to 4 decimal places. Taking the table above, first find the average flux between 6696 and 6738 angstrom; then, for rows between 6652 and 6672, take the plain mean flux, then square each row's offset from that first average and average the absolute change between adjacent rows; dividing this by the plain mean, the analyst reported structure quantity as 0.0052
